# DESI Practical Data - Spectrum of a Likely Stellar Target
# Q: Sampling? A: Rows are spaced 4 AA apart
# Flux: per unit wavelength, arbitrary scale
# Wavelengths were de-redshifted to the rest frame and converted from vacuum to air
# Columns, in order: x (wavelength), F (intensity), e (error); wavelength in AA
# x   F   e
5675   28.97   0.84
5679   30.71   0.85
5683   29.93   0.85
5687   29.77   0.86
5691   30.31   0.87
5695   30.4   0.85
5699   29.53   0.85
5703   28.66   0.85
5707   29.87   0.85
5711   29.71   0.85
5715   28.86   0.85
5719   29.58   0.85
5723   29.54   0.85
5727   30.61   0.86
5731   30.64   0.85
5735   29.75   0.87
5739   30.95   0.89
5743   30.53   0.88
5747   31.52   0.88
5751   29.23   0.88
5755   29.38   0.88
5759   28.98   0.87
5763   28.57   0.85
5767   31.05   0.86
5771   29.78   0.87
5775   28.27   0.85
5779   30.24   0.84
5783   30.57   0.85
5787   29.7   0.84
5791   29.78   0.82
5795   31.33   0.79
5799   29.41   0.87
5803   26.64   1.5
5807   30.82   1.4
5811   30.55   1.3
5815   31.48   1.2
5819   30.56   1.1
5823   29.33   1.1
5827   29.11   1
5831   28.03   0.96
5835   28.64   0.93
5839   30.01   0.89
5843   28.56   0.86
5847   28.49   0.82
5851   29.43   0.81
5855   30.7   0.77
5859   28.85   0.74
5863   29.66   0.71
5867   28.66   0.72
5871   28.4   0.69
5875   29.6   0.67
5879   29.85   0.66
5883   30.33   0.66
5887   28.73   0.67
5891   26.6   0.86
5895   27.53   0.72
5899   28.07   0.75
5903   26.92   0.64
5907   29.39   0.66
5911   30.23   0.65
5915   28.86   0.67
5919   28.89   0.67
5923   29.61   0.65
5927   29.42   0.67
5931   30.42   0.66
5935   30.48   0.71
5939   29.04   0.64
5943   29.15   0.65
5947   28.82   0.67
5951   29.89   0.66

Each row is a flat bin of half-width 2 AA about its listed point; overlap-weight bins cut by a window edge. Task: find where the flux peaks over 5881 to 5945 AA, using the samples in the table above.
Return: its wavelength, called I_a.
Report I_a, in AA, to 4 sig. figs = 5935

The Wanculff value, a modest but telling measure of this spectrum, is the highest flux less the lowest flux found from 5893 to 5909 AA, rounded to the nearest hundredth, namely 2.47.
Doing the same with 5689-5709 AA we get 1.74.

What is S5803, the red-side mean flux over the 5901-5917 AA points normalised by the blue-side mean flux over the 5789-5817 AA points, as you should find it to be 0.962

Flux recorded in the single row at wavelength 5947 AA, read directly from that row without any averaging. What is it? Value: 28.82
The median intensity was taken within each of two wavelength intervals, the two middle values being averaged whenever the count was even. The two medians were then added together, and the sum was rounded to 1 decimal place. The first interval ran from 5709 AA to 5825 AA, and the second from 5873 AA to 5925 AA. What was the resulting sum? 58.7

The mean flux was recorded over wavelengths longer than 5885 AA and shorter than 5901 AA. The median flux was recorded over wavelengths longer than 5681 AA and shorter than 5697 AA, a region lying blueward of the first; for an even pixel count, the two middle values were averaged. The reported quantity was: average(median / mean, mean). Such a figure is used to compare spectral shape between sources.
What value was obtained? 14.4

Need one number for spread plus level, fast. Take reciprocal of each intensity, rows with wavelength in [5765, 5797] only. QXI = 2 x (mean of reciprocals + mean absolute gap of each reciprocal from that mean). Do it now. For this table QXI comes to 0.0681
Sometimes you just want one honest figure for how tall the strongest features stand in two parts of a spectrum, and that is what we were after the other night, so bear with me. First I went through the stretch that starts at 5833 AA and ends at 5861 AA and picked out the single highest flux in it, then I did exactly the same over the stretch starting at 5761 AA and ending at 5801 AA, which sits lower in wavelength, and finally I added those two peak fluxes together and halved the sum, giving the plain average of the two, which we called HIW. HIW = 31.0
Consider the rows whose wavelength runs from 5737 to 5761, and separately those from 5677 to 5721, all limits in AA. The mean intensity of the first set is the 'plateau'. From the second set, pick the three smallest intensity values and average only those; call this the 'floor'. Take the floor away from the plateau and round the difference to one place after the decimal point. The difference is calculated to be 1.1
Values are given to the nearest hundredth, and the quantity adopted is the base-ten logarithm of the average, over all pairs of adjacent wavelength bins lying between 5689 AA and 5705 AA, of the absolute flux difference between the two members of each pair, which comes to -0.21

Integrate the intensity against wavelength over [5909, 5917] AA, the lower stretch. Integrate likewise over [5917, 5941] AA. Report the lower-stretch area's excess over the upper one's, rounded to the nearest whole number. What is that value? -475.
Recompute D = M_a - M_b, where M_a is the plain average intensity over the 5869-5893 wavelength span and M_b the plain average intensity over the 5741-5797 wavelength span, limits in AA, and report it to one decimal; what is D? -1.0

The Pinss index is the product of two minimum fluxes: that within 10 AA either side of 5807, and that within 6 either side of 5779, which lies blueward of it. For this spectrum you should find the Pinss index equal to 753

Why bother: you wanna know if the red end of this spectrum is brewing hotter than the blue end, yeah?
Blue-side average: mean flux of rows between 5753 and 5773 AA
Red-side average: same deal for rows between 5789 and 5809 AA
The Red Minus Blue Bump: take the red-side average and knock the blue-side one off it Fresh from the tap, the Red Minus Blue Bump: 0.0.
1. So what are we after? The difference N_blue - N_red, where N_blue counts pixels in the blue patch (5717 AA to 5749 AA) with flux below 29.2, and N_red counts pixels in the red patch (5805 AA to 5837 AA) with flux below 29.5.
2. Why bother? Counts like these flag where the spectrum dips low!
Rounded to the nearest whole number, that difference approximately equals -4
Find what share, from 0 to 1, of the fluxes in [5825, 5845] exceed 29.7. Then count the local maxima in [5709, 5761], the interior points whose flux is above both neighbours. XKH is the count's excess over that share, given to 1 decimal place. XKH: 4.8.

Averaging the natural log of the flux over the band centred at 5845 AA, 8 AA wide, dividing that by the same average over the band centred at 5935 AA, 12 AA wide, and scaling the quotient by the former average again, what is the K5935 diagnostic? 3.30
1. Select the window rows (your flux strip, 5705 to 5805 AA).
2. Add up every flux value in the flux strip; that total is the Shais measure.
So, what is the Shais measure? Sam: 744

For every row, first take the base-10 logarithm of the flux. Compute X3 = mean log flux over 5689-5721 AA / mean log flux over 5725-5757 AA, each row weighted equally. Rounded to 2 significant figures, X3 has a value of 0.99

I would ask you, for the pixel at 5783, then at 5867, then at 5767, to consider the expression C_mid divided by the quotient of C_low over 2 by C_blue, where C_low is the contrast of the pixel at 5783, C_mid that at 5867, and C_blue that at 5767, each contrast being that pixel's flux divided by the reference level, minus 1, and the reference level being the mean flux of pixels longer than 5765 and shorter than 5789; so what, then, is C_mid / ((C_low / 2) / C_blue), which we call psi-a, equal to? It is -0.15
